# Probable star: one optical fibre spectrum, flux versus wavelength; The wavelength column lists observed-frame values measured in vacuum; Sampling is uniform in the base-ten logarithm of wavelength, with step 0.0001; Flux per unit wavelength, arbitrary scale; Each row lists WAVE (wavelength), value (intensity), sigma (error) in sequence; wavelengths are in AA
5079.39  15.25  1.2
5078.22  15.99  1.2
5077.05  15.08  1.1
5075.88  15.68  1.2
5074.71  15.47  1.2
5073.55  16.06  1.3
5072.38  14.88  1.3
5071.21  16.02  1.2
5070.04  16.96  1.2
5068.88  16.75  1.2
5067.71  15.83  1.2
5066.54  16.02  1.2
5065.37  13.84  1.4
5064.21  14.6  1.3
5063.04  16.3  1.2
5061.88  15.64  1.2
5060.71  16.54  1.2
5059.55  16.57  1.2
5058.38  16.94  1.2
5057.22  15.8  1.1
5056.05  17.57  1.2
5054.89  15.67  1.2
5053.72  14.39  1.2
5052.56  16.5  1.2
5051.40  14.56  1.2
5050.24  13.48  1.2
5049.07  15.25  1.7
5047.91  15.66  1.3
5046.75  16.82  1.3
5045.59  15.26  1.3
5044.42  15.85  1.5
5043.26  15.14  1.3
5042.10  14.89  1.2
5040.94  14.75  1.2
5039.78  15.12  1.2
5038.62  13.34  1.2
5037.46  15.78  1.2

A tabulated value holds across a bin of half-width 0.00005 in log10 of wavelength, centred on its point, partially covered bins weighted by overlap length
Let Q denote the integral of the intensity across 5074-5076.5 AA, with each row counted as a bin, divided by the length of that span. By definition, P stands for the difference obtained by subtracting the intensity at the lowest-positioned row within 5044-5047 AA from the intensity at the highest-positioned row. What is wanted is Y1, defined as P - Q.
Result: -14.7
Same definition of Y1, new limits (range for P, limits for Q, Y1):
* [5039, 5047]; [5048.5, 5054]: -13.2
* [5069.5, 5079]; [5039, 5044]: -15.9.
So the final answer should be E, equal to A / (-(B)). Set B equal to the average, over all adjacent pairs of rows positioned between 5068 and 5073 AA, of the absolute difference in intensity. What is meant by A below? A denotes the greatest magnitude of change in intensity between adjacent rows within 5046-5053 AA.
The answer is -2.5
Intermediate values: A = 1.94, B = 0.8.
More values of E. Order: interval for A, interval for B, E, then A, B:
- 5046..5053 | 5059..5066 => -2.4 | 1.94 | 0.8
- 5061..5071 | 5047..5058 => -1.4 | 2.18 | 1.5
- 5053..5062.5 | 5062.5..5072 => -1.9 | 1.90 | 1.0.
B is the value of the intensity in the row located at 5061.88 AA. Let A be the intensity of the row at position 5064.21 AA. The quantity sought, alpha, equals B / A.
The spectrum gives 1.07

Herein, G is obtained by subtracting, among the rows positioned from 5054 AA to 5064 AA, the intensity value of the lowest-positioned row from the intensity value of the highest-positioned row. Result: 0.6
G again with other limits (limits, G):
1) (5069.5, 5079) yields -1.0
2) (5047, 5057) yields 1.9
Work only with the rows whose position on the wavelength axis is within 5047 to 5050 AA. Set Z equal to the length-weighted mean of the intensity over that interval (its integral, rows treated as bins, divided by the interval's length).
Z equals 15.4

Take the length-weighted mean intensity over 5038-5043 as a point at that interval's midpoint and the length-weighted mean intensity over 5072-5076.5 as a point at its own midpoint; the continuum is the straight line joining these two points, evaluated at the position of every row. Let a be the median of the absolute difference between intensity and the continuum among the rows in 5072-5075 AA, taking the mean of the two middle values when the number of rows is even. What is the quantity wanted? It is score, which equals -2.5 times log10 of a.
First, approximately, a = 0.5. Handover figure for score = 0.7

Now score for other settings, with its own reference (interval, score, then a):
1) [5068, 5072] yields -0.3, 1.3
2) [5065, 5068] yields 0.4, 0.7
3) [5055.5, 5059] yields -0.7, 1.8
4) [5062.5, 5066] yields -0.1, 1.1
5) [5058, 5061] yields -0.4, 1.4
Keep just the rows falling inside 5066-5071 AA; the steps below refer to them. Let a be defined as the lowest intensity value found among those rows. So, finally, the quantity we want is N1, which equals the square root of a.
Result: 3.98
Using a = 15.83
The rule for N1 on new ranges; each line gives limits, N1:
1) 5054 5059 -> 3.96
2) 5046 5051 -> 3.67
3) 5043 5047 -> 3.89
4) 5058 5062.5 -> 3.95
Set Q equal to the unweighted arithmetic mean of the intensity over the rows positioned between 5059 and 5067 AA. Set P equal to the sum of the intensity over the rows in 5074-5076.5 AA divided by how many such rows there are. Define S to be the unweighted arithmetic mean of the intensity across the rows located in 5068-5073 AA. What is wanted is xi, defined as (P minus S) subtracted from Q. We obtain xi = 16.2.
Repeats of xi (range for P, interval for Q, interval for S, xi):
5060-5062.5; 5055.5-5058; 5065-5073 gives 16.4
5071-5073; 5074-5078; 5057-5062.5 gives 16.3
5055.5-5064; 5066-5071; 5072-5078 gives 15.3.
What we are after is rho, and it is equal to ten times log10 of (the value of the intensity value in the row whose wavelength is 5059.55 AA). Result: 12.2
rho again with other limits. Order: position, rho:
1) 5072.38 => 11.7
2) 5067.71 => 12.0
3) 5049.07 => 11.8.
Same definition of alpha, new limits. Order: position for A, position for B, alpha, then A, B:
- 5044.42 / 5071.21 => 1.01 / 15.85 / 16.02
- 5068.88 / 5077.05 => 0.90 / 16.75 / 15.08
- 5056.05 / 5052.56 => 0.94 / 17.57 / 16.5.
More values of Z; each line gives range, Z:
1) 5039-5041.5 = 14.8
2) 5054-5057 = 16.3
